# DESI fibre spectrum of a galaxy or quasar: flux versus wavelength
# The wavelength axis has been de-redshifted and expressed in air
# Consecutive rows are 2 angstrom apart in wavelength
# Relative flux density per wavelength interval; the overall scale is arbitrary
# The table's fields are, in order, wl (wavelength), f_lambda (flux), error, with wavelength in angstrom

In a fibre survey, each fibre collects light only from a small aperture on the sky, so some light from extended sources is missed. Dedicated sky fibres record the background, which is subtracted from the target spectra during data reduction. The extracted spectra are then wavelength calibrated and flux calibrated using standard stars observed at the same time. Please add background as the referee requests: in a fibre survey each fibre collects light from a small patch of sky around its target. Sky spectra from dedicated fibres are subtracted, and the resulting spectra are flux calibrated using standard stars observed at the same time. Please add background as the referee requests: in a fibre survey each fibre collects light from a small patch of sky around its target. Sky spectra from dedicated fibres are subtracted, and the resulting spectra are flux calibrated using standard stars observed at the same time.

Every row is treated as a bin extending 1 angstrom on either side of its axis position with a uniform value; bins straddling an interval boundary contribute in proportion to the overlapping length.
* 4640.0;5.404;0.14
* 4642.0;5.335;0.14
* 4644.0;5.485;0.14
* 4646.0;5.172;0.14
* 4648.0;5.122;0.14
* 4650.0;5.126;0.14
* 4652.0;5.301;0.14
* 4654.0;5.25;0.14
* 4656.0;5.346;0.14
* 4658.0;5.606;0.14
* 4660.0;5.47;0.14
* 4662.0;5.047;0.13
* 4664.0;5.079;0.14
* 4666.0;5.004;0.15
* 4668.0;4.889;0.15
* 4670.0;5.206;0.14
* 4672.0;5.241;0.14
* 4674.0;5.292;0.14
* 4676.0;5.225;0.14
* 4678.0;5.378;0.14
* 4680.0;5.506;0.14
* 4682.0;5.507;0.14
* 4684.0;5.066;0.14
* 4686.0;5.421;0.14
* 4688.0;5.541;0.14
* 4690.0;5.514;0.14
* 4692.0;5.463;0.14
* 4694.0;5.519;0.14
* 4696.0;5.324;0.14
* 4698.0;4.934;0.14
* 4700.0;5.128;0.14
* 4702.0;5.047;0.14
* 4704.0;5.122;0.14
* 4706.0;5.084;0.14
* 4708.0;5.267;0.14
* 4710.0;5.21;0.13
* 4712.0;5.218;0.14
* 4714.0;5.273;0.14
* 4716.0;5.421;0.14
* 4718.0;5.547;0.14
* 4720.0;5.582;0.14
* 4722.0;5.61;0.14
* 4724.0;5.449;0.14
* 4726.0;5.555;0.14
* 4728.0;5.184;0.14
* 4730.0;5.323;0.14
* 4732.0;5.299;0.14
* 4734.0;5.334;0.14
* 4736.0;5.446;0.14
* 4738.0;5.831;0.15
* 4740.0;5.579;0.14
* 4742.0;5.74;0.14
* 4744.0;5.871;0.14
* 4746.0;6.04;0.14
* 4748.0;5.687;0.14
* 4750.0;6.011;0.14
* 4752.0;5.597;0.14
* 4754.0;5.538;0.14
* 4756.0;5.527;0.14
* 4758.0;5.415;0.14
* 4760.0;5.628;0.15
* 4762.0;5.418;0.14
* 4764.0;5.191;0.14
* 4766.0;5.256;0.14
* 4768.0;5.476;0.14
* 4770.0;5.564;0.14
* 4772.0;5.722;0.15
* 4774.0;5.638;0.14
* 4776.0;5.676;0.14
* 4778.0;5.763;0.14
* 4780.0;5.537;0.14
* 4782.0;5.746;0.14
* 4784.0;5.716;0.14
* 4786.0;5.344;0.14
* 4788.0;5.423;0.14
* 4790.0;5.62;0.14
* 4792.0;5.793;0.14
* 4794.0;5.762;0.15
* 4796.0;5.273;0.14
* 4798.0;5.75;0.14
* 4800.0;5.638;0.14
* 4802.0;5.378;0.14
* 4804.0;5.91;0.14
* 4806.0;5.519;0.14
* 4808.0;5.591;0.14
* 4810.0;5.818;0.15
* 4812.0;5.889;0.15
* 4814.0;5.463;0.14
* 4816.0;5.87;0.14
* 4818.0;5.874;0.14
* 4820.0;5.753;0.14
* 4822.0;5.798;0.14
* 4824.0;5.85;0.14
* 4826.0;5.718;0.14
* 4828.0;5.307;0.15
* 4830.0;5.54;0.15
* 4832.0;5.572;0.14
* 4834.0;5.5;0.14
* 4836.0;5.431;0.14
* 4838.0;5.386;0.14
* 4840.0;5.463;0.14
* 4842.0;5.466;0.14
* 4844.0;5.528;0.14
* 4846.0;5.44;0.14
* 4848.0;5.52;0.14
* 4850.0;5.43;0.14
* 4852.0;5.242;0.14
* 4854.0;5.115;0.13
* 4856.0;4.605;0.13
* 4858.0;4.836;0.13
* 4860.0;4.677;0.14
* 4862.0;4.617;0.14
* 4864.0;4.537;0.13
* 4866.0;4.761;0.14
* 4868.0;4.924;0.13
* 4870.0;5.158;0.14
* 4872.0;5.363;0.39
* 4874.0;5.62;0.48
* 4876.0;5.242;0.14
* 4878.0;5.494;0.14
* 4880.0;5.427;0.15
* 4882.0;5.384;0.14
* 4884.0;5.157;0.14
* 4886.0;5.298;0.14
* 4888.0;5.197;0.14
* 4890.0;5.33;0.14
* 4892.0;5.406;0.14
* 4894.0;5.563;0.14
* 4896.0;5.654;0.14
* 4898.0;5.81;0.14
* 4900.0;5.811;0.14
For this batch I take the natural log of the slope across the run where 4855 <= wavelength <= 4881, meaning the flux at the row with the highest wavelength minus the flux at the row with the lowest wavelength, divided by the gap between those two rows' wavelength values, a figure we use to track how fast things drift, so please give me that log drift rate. -3.4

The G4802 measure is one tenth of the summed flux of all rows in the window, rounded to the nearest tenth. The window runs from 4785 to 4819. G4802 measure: 9.6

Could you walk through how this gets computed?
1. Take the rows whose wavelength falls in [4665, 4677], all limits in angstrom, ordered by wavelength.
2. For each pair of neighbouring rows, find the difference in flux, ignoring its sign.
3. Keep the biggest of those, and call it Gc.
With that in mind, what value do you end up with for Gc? 0.32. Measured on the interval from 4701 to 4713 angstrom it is 0.18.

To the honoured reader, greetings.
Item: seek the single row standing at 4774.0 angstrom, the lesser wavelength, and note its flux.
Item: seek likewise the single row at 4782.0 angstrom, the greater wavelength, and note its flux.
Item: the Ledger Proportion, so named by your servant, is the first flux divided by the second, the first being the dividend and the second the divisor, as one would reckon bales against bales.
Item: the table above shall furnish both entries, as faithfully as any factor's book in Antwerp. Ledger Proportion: 0.98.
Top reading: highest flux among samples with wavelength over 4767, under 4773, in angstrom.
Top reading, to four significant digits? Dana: 5.722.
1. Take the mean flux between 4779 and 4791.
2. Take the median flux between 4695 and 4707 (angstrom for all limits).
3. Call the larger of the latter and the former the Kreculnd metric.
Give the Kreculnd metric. 5.56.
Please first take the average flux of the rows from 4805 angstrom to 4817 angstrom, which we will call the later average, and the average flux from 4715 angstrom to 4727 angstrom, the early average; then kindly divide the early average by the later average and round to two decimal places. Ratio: 0.97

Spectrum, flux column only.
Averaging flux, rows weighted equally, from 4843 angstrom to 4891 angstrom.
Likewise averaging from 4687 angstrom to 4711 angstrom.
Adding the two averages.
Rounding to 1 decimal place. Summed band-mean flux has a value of 10.4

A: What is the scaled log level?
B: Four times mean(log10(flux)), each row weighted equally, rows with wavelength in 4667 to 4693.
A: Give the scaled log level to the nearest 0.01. 2.90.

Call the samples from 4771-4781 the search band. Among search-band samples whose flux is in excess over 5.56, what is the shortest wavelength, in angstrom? 4772.0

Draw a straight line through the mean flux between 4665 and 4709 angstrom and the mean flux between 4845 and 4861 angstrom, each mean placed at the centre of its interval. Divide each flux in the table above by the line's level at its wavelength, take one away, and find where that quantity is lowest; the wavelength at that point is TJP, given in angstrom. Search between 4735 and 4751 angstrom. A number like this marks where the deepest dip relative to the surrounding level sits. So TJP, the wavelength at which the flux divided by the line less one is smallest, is 4736.0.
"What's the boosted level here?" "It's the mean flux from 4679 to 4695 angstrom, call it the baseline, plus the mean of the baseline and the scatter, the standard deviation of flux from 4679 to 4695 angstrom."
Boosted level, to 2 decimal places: 8.24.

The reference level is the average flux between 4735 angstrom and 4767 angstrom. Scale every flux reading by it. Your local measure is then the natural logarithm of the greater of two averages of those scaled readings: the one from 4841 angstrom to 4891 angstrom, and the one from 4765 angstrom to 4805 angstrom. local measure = -0.0021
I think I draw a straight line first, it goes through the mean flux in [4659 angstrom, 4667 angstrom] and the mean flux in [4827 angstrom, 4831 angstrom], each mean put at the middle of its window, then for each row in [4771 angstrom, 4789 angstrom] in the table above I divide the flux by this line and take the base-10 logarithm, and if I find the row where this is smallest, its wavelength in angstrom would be 4786.0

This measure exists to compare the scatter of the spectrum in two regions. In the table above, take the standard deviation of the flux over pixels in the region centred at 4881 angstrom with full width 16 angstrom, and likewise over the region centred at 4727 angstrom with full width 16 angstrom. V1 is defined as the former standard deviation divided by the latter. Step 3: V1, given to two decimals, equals 1.02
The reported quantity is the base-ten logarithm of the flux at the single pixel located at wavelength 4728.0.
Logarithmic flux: 0.7147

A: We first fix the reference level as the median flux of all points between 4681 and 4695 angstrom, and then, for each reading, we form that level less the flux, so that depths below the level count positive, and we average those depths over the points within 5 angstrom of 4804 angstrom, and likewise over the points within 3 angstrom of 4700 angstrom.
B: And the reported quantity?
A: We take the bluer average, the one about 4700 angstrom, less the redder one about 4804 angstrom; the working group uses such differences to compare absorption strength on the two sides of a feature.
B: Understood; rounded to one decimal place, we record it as 0.6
